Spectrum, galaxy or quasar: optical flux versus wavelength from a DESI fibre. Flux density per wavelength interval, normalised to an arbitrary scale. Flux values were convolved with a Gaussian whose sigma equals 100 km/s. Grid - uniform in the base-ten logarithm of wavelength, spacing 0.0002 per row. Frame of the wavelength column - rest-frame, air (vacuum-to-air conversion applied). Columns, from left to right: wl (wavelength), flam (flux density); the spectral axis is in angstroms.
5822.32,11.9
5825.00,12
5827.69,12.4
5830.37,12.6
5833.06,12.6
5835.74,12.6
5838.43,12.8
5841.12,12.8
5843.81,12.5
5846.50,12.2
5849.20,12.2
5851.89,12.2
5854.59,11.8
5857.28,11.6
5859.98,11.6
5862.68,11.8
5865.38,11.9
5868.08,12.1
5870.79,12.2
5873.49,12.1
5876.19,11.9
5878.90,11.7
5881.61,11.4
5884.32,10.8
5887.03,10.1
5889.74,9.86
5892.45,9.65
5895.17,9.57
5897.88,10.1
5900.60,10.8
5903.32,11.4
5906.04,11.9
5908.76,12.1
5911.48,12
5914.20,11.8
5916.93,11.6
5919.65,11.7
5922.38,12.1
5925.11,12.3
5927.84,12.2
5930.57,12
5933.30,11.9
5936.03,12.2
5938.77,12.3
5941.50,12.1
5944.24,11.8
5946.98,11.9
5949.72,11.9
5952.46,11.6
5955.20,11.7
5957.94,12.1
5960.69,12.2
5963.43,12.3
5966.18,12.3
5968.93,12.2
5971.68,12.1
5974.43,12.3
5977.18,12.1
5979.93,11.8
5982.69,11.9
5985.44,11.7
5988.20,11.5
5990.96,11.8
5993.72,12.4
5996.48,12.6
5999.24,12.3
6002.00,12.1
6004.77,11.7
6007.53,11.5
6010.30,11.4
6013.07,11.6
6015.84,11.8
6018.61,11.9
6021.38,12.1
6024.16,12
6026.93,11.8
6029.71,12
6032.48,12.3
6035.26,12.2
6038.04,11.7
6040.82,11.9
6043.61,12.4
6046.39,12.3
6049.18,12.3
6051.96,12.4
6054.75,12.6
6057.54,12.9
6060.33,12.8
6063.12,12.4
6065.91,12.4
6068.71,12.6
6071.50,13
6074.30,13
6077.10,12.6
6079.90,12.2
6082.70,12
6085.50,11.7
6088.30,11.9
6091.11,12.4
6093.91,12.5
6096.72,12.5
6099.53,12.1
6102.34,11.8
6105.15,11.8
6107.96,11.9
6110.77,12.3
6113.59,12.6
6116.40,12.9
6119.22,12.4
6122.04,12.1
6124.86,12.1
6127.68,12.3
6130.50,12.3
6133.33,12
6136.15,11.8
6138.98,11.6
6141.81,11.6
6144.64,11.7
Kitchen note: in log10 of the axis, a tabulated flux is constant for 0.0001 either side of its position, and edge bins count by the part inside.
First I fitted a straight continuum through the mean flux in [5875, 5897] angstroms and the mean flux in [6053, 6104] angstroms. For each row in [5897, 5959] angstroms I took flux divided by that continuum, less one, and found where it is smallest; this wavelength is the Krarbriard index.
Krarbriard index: 5897.88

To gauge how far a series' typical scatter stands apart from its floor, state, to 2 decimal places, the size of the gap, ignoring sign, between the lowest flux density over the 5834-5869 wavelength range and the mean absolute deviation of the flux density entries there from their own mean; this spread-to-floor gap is 11.27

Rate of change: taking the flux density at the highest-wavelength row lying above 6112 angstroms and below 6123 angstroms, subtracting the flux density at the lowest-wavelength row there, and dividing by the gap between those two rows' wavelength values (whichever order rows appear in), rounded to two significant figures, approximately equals -0.059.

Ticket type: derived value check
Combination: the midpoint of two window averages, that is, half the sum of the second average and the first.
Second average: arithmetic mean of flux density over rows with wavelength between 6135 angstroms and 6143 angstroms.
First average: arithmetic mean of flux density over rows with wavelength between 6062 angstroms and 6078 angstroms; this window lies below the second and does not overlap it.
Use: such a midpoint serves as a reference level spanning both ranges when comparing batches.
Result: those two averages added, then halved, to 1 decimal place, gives 12.2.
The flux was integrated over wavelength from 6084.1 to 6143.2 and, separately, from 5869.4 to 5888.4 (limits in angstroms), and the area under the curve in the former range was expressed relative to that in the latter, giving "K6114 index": 3.3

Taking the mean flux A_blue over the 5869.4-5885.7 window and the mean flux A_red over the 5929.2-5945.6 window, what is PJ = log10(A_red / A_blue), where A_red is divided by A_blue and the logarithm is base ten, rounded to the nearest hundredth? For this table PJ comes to 0.01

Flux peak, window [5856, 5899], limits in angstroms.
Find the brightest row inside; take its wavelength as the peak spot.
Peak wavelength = 5870.79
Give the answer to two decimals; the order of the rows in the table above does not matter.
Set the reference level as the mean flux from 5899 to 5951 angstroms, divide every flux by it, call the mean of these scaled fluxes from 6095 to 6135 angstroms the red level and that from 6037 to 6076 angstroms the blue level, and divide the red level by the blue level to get 0.98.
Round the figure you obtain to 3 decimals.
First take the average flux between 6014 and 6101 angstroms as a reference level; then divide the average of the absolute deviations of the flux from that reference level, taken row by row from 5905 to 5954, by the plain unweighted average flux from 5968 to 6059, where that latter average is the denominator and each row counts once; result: 0.026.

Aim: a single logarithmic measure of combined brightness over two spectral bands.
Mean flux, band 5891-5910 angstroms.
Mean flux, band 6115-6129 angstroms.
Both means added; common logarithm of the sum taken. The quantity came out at 1.36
